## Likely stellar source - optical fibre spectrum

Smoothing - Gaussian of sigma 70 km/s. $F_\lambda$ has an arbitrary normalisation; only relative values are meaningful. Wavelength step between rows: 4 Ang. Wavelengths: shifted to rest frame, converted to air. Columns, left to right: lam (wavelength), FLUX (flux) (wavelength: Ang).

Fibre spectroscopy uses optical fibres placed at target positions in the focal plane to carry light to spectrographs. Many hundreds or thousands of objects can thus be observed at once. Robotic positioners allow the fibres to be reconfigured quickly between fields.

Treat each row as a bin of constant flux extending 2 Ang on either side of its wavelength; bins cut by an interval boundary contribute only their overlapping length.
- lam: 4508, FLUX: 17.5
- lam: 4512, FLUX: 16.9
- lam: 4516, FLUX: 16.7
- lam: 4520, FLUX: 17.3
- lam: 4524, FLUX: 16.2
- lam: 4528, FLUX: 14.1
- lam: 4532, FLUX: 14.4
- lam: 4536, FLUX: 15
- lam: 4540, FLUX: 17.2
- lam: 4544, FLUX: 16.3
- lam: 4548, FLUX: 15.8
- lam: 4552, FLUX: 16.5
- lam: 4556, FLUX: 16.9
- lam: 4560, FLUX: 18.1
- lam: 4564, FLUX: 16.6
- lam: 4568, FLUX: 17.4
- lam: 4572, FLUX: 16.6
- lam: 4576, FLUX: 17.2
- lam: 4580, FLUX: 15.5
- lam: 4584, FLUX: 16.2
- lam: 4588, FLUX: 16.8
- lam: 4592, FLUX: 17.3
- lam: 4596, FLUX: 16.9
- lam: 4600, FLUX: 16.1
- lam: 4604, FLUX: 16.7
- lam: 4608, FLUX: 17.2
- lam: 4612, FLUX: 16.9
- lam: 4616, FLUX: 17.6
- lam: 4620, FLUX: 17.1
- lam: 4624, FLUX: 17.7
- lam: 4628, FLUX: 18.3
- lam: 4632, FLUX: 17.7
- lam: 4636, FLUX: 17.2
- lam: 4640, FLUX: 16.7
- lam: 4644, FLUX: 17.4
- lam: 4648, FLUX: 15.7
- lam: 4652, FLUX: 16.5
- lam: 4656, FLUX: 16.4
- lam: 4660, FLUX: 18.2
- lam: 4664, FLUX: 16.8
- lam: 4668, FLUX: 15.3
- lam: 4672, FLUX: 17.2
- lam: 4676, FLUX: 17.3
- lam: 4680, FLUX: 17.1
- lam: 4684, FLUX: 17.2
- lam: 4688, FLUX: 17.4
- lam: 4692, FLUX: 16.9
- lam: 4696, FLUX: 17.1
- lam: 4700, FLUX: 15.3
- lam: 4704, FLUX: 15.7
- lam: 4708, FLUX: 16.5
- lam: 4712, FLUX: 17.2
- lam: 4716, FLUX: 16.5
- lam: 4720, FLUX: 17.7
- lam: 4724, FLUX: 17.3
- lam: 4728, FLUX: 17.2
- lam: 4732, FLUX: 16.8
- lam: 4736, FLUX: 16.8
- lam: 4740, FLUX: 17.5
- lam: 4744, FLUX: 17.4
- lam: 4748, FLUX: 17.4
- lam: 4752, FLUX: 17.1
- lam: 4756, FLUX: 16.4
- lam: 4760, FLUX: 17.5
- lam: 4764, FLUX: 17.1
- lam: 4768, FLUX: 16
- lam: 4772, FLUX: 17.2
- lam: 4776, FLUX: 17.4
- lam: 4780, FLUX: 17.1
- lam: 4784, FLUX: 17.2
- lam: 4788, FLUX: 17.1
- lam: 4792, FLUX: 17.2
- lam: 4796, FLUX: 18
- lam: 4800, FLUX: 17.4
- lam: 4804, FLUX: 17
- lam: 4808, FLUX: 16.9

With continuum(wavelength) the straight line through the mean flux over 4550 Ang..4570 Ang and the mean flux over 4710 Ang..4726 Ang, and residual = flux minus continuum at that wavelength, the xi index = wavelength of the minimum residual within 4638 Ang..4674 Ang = 4668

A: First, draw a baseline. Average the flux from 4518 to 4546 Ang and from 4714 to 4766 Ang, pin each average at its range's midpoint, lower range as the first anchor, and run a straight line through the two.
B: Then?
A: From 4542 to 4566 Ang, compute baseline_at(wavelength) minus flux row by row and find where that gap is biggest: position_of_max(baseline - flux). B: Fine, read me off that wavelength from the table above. 4548 Ang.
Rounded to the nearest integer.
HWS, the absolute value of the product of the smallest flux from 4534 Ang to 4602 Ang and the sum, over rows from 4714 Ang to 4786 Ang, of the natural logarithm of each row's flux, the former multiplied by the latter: 766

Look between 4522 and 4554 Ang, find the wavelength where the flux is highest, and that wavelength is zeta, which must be 4540 Ang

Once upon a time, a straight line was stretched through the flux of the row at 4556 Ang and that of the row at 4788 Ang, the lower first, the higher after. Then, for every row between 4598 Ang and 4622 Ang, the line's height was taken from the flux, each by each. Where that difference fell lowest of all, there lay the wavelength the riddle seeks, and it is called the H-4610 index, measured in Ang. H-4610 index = 4600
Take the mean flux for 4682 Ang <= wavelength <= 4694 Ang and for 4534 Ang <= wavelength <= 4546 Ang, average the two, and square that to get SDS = 278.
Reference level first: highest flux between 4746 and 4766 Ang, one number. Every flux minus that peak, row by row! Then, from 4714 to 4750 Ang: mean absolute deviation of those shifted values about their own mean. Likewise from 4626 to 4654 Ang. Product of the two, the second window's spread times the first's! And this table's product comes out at 0.21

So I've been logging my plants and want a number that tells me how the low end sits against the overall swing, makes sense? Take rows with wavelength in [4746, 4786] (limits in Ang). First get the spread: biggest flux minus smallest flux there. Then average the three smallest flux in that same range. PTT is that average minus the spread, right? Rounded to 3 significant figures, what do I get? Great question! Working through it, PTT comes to 15.0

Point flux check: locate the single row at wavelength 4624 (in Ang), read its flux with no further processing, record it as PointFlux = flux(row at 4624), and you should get 17.7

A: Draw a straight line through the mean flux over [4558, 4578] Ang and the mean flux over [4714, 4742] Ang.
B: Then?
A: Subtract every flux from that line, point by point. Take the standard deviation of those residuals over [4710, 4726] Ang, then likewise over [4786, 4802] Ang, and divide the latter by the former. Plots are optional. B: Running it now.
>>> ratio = 0.81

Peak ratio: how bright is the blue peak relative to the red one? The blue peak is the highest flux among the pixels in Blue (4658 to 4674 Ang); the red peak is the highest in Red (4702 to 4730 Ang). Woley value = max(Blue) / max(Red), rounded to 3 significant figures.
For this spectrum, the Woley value 1.03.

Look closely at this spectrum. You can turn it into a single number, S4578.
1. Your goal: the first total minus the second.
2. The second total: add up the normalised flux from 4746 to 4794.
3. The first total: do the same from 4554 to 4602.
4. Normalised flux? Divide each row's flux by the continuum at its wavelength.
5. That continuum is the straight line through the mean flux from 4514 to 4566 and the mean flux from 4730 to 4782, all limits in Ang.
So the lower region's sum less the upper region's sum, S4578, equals 0.34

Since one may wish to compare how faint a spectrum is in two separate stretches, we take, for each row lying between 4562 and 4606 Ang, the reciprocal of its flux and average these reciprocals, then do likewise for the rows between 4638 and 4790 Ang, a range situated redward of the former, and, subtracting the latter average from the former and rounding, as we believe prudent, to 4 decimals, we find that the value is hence 0.0009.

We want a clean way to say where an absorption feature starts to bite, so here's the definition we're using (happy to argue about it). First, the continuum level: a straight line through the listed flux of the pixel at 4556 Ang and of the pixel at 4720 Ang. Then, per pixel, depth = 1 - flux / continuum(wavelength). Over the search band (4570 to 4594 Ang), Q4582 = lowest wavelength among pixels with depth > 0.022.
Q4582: 4572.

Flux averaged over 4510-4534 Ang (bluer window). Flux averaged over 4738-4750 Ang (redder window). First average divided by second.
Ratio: 0.91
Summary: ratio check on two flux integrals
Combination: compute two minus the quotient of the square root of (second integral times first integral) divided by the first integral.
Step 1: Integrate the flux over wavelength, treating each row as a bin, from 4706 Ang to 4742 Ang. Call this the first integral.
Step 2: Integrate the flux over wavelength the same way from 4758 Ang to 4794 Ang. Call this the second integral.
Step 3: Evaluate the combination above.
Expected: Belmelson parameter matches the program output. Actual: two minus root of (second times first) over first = 0.999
